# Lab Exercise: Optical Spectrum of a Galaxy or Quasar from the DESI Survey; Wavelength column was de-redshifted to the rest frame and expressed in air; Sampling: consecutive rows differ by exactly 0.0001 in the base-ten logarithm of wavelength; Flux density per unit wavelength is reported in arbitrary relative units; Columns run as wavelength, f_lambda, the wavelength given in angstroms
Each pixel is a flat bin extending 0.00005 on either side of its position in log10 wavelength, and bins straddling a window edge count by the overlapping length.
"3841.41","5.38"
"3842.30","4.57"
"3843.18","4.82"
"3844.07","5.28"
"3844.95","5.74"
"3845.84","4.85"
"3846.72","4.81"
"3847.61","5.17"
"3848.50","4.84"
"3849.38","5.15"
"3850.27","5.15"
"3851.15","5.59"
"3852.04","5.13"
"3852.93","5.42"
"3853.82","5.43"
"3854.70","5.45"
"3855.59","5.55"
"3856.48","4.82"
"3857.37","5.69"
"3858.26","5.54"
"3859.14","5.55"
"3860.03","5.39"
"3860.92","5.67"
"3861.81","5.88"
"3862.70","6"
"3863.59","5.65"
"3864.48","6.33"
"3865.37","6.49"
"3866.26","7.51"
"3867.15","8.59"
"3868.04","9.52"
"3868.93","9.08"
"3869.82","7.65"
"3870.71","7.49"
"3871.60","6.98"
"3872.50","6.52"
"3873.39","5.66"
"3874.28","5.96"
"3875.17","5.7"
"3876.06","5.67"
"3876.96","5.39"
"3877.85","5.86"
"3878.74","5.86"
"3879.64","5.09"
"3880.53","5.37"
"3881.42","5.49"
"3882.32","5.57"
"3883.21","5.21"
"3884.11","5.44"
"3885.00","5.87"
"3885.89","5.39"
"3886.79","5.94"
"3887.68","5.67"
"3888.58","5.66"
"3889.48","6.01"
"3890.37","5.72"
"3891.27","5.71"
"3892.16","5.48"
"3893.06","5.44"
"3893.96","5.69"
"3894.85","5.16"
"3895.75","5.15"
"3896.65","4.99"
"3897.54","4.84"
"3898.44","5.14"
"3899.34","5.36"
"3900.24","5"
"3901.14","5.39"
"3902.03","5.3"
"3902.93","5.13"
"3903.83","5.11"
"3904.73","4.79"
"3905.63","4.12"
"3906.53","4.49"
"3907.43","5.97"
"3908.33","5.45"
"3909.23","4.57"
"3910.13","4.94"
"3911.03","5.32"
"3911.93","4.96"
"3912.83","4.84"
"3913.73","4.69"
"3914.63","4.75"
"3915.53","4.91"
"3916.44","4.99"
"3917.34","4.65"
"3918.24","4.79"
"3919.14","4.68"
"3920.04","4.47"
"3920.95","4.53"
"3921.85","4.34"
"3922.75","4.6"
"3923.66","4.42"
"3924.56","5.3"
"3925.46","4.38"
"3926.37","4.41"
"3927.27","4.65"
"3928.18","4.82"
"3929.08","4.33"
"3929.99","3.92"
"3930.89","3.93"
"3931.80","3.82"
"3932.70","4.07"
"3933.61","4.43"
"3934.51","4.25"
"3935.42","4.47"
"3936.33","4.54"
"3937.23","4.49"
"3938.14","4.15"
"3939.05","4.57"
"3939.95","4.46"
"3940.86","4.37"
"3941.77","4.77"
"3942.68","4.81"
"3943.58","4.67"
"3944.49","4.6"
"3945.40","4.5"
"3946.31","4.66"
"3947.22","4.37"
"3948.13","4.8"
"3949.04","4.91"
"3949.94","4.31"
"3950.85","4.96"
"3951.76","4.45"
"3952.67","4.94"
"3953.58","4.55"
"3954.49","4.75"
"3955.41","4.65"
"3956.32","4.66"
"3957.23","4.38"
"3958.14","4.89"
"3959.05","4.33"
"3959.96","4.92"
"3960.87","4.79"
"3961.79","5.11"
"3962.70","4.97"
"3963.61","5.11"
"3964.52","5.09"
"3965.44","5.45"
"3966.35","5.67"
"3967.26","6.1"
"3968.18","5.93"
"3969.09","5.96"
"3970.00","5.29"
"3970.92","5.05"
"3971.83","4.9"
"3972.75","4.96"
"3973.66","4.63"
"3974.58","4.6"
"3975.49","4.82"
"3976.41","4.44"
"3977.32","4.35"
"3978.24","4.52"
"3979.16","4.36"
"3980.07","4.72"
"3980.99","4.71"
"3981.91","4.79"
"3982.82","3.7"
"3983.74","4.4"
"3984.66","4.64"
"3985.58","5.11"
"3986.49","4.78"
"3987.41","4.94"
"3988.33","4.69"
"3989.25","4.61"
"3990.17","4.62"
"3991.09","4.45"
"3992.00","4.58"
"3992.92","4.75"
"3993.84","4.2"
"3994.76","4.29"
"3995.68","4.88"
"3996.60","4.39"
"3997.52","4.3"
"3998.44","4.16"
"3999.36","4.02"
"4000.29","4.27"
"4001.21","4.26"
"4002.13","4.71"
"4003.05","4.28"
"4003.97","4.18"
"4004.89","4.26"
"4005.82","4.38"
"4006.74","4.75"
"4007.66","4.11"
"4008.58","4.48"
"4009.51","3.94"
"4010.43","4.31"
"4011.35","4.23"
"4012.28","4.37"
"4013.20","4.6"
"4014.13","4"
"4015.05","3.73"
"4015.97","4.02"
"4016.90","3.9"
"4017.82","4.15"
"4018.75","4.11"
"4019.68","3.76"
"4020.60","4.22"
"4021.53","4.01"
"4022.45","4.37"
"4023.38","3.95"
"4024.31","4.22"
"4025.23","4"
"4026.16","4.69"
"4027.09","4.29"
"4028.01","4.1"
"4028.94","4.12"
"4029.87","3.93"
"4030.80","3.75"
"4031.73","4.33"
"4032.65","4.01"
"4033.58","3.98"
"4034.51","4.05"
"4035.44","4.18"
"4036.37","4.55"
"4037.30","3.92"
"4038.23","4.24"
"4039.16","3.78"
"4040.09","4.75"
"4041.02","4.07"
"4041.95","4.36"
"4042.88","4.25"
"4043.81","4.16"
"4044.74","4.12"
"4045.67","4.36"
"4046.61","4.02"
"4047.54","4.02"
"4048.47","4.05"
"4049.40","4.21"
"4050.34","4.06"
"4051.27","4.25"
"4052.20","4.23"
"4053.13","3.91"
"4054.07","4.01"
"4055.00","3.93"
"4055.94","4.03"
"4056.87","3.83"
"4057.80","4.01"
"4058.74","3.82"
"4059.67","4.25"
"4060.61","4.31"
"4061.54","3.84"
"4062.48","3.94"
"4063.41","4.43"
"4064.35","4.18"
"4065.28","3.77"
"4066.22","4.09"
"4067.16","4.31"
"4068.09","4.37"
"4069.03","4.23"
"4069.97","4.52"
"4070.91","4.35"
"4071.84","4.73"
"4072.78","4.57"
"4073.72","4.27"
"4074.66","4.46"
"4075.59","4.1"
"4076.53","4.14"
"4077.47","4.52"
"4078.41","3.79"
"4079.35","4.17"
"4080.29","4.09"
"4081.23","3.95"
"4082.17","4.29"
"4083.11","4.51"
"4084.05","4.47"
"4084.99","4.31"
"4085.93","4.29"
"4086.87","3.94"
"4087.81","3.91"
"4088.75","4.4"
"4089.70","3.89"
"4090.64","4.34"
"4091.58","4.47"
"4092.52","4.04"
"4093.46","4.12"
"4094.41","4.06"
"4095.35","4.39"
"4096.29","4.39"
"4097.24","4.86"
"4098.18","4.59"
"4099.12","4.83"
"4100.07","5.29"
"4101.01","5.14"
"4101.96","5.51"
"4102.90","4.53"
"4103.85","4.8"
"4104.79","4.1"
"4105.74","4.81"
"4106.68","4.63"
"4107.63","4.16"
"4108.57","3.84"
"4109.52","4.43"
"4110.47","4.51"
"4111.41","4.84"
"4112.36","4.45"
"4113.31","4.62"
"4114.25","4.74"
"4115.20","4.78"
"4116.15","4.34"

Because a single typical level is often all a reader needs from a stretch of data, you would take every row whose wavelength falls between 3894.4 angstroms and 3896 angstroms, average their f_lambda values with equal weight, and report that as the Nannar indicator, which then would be 5.2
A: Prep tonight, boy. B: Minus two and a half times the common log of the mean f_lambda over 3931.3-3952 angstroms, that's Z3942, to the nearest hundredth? -1.63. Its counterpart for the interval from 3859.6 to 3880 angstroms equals -2.04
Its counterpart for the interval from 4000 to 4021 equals -1.56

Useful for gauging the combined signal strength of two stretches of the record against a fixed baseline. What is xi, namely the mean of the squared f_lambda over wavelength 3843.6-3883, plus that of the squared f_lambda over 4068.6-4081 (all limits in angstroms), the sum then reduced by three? 52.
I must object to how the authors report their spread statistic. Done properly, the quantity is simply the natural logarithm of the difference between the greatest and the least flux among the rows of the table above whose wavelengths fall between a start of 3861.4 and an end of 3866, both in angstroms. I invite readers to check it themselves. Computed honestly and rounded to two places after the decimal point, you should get -0.17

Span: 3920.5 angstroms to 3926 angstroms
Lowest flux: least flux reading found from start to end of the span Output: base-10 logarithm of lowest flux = 0.64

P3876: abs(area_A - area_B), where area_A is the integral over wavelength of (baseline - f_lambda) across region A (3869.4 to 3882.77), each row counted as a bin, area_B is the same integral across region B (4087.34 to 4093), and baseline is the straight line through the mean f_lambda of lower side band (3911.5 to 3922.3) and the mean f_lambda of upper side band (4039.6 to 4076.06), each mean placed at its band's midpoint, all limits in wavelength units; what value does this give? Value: 15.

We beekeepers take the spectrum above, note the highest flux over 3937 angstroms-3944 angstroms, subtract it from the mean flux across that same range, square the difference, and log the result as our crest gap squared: 0.07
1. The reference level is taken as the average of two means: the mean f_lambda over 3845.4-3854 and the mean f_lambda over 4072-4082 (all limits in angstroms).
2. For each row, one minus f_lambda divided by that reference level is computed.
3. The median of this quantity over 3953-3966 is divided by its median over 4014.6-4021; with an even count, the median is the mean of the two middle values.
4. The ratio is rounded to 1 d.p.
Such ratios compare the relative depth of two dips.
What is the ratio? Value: -0.2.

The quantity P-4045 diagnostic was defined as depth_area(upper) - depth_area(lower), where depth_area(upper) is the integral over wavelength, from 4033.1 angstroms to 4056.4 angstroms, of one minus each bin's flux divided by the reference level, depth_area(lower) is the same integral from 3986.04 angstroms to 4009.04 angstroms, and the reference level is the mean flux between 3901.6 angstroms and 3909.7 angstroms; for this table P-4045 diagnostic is 1.5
